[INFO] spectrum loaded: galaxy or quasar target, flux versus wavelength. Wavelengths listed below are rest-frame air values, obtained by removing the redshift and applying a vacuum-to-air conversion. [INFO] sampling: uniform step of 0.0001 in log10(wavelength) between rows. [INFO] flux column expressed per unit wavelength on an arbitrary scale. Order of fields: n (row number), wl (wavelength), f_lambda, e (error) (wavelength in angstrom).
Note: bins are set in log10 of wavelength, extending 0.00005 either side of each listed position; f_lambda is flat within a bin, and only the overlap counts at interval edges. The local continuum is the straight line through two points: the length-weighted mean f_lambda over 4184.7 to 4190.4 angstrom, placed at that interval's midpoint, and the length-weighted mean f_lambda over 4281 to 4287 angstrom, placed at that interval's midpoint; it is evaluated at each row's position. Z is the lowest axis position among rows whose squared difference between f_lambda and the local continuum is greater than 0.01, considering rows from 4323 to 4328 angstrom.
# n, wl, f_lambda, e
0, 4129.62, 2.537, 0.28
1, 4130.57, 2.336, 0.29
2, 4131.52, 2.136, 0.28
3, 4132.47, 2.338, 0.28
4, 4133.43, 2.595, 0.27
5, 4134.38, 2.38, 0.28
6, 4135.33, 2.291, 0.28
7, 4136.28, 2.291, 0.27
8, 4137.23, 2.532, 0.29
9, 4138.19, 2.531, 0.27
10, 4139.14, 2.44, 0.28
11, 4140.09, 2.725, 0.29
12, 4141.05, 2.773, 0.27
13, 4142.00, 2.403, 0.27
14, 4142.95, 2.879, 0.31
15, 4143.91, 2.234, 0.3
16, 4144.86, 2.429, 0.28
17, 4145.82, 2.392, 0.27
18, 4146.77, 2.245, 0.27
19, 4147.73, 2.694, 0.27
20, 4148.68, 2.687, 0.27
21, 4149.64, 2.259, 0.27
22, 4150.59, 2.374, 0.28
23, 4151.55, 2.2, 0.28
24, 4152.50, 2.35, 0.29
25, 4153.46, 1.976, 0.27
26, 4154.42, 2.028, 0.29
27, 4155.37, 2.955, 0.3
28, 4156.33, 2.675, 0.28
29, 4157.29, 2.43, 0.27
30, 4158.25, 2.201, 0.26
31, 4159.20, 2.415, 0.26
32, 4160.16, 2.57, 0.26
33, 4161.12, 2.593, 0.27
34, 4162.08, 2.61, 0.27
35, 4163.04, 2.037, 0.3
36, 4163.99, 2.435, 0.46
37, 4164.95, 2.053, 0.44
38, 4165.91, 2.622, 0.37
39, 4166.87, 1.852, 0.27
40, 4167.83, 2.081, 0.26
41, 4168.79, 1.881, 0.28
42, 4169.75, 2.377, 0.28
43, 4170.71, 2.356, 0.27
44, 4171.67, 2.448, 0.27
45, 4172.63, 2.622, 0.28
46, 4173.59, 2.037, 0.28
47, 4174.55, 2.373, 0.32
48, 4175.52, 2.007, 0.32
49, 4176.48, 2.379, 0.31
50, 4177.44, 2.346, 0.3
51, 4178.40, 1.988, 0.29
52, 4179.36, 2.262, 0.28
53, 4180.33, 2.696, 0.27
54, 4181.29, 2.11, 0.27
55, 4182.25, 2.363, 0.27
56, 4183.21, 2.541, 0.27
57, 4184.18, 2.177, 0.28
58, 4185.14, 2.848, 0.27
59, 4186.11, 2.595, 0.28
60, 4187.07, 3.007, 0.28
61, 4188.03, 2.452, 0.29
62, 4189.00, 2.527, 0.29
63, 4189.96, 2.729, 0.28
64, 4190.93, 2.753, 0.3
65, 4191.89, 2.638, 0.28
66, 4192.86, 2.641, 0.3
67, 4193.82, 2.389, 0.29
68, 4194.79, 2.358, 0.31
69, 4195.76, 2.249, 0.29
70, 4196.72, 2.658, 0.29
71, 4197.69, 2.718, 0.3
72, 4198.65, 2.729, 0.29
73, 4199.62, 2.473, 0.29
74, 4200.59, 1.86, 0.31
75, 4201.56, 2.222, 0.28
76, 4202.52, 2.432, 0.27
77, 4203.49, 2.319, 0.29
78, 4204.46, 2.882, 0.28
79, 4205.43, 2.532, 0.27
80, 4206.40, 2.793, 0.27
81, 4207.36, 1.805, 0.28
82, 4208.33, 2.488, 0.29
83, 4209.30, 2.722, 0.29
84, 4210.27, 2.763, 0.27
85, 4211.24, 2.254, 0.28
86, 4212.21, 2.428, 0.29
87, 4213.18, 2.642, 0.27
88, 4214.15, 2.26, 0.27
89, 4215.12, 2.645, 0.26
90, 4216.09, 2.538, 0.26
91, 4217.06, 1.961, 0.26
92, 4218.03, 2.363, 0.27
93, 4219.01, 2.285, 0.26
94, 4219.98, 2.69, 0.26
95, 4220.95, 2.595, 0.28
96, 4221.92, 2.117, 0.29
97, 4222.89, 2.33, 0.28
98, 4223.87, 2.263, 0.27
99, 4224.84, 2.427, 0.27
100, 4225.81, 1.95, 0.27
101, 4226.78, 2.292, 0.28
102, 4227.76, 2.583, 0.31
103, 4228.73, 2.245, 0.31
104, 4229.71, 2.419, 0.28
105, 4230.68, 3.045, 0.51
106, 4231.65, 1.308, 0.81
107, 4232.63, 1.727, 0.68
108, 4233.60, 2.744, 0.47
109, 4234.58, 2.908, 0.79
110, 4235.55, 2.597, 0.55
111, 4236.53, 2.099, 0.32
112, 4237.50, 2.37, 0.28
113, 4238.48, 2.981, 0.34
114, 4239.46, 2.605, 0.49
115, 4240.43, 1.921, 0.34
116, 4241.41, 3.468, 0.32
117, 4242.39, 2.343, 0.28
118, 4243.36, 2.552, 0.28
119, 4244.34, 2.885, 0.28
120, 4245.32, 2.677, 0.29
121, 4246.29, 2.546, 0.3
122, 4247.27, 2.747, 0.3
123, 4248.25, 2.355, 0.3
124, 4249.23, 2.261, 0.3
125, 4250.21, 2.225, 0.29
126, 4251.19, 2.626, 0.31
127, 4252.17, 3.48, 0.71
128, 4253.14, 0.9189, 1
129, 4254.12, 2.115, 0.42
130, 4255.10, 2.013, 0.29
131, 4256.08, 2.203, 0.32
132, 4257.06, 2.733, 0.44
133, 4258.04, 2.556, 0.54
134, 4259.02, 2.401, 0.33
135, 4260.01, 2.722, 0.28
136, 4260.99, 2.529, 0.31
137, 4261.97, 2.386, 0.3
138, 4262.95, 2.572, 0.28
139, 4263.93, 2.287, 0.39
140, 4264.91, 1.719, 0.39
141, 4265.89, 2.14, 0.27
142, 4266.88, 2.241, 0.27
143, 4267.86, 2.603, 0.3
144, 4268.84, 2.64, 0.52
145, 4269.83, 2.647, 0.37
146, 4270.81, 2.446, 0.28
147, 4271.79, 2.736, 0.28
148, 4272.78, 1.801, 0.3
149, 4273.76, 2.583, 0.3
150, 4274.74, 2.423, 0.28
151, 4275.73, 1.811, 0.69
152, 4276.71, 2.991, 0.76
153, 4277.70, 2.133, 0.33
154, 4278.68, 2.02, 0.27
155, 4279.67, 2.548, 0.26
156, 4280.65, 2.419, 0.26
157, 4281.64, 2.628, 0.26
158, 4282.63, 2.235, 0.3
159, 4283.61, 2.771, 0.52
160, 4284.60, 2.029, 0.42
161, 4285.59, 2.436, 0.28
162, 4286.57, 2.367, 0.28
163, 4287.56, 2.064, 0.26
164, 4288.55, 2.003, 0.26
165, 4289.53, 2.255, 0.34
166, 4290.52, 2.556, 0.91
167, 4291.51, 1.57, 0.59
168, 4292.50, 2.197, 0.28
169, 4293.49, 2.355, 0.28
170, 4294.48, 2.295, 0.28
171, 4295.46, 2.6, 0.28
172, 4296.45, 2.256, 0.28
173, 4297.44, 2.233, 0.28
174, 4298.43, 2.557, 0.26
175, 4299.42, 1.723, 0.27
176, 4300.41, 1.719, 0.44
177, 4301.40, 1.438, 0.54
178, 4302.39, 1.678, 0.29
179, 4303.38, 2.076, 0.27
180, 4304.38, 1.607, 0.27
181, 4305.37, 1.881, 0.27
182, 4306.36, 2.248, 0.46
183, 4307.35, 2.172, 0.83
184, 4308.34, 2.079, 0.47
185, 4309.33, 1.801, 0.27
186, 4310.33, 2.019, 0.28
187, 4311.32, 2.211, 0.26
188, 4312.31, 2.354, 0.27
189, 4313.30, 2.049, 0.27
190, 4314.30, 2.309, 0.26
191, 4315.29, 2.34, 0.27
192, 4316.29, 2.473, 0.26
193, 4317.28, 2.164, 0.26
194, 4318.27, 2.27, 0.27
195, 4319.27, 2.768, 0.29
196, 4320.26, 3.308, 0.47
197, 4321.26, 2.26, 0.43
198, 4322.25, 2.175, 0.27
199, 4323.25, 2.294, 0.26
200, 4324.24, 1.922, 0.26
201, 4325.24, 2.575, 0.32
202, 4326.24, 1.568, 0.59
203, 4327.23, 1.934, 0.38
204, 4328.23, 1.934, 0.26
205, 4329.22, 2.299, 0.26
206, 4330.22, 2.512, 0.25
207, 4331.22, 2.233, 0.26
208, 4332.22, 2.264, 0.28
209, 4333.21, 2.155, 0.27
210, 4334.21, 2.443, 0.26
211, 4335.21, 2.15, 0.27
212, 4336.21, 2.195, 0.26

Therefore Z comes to 4324.24 angstrom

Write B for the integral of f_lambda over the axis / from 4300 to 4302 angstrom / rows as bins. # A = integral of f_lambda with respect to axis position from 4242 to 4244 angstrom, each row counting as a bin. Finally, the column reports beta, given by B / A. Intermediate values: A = 5.0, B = 3.2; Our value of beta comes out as 0.6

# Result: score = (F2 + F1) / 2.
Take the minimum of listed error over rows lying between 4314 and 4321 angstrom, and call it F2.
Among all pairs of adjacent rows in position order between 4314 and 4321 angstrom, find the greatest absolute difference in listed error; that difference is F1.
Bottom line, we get 0.22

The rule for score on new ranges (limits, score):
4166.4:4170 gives 0.14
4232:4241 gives 0.30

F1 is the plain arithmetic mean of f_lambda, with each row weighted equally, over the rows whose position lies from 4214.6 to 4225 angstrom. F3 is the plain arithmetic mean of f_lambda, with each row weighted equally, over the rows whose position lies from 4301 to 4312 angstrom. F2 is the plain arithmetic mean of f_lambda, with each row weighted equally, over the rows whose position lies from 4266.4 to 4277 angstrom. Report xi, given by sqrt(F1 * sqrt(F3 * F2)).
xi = 2.28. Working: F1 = 2.38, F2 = 2.45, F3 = 1.93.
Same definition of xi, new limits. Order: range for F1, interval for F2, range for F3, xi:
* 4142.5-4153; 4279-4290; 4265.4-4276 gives 2.39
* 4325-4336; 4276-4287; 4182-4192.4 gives 2.34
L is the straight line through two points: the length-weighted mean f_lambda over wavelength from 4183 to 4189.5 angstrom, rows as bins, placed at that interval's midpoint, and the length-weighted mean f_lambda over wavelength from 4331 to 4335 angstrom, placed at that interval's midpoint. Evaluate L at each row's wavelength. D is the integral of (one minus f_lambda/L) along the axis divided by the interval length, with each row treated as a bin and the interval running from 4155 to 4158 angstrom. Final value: 0.008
